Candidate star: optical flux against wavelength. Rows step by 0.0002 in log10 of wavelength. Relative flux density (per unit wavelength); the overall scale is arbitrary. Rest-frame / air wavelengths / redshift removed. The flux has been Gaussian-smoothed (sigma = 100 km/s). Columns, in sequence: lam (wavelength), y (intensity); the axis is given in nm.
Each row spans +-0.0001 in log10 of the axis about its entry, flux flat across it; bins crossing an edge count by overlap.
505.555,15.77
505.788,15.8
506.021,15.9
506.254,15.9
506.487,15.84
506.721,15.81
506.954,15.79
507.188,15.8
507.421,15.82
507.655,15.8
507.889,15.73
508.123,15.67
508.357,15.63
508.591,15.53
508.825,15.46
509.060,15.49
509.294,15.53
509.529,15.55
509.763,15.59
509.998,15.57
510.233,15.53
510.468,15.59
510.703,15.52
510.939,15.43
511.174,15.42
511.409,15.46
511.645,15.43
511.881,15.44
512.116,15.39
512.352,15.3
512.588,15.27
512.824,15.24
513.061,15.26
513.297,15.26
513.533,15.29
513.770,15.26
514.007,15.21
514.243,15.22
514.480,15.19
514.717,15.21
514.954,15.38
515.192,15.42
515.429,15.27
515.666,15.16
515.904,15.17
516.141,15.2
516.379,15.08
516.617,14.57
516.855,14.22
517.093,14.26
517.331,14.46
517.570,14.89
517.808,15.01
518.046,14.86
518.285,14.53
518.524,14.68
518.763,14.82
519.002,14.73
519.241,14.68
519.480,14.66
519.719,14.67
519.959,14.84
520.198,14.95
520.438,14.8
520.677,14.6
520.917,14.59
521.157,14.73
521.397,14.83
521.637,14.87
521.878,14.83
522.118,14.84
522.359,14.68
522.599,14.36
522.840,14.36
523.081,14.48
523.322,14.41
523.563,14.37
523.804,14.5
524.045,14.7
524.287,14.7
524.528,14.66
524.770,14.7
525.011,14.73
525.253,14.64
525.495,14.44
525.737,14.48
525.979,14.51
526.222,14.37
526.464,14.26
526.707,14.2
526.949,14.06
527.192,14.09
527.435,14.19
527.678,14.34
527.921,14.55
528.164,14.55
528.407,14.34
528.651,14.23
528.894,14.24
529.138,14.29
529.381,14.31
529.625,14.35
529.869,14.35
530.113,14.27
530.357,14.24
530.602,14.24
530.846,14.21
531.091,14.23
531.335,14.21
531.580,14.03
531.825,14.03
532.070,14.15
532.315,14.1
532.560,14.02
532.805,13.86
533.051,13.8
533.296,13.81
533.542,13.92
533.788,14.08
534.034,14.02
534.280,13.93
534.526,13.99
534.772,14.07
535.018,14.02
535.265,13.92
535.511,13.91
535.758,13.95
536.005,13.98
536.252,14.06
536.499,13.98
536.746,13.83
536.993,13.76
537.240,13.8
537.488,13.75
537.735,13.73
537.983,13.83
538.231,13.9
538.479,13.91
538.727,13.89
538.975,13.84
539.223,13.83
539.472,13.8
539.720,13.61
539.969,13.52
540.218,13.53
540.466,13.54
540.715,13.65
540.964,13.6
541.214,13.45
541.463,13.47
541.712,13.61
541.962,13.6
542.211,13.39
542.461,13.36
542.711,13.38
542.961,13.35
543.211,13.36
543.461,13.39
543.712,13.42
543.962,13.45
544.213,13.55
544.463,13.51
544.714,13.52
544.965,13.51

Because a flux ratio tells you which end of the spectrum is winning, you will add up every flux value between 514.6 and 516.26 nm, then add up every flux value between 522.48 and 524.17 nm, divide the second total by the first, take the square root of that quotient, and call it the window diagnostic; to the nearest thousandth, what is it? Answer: 0.973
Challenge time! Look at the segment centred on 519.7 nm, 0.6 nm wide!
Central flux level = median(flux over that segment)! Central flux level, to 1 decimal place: 14.7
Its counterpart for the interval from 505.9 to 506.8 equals 15.9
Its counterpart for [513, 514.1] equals 15.3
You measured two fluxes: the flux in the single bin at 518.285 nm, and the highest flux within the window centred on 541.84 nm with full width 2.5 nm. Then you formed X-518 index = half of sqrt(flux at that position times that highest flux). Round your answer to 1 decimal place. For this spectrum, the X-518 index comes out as 7.0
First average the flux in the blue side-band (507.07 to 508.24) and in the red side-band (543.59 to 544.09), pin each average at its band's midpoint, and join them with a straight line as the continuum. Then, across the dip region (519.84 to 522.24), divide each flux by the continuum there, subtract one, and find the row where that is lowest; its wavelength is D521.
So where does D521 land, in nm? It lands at 520.677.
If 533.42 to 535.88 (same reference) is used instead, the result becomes 533.542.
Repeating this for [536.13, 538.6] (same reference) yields 536.993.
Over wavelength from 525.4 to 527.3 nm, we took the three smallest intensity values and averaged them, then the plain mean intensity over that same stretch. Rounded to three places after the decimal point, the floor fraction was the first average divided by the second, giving 0.987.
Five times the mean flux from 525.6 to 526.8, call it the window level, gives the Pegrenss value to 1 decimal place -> 71.8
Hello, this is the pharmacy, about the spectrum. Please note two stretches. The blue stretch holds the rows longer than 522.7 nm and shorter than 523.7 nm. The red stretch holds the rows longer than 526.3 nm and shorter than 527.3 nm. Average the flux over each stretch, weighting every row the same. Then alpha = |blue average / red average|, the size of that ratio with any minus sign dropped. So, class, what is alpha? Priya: 1.02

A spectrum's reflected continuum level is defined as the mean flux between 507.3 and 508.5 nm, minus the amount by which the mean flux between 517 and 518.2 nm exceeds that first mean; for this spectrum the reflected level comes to 16.8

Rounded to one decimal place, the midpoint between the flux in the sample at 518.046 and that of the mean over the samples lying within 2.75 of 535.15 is 14.4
